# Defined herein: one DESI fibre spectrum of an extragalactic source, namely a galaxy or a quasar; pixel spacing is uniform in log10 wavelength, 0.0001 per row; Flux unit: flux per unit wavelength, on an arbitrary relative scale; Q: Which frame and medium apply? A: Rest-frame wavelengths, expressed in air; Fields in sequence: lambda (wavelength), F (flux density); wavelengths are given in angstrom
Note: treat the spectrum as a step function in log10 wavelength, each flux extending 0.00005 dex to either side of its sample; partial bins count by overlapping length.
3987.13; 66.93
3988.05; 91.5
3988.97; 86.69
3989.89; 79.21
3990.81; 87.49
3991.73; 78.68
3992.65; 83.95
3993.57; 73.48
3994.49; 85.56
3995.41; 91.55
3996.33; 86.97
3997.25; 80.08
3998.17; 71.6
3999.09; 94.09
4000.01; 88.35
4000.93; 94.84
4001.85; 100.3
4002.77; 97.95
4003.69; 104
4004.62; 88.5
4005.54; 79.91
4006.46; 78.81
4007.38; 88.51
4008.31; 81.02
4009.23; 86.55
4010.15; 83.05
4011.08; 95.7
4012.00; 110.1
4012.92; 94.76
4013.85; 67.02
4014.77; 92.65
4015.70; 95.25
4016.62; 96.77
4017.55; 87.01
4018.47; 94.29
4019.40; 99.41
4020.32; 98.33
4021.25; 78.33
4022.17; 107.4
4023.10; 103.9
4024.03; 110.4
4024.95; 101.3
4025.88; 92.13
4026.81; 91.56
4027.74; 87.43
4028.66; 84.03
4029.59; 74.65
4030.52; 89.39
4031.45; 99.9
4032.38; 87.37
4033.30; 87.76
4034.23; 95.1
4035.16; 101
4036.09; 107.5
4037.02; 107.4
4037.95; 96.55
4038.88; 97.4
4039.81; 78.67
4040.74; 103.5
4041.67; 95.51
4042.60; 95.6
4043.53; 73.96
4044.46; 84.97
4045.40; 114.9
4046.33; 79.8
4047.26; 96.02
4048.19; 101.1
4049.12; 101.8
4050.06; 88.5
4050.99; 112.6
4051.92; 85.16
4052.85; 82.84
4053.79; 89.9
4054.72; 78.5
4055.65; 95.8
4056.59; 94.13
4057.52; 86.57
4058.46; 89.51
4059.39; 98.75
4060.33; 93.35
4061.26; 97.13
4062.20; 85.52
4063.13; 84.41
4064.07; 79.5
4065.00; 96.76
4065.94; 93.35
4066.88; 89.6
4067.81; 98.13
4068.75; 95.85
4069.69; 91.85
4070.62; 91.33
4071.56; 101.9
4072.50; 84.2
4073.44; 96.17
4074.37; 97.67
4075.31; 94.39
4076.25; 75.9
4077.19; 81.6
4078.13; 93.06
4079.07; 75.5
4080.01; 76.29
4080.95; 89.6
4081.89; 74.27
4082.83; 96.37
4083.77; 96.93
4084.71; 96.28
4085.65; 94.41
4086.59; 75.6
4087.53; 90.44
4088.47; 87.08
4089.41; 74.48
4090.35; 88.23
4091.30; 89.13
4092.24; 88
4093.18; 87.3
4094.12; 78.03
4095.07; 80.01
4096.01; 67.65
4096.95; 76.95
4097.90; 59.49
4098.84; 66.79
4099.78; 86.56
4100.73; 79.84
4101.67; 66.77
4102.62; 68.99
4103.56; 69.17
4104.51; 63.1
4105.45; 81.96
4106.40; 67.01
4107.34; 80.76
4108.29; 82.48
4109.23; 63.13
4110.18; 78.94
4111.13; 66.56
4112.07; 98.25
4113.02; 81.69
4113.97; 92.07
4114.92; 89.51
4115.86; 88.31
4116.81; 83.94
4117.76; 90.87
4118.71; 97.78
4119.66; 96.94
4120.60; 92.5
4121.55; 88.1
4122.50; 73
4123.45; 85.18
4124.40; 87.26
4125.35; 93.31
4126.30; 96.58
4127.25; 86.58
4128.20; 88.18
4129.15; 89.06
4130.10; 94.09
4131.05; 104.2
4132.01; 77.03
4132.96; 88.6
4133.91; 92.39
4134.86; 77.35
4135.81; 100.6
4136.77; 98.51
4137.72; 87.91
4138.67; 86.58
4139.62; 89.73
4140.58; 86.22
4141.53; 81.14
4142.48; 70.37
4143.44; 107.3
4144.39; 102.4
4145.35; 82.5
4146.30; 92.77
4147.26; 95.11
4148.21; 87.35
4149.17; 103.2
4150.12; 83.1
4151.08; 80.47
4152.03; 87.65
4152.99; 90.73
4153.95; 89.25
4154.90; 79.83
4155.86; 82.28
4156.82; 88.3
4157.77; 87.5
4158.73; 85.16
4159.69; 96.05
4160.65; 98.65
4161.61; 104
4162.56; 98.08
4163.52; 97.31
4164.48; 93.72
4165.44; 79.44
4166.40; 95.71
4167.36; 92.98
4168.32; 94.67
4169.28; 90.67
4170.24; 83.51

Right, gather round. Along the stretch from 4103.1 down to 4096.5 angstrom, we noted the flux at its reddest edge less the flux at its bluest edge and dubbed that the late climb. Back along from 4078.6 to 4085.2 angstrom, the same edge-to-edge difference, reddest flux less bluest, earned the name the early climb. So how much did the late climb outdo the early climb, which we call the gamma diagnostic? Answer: -29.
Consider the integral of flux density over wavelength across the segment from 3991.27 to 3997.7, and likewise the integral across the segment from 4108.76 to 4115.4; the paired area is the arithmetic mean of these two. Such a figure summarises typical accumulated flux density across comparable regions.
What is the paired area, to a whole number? 537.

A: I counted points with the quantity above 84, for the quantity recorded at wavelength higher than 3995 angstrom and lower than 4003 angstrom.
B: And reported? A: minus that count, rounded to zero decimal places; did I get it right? -7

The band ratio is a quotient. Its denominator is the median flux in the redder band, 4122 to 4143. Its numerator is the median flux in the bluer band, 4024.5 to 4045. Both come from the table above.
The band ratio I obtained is 1.06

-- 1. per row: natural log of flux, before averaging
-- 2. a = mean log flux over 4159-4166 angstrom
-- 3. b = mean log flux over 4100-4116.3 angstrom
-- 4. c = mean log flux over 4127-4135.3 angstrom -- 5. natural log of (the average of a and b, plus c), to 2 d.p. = 2.19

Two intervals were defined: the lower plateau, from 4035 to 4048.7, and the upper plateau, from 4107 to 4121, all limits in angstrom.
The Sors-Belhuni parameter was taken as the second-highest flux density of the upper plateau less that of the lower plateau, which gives -10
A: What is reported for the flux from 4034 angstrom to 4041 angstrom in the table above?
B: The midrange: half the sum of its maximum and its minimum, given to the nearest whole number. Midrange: 93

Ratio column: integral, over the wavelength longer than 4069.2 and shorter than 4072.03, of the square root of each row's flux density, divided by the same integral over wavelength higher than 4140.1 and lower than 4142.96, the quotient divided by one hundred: 0.0108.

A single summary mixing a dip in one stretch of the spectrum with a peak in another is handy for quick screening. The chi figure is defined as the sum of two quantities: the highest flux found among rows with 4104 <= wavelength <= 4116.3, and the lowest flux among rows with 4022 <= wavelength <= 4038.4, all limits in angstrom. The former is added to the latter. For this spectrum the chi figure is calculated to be 173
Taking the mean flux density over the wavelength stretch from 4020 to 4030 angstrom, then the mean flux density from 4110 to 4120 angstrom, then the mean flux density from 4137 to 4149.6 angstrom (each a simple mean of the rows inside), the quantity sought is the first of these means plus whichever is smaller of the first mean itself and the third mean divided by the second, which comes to 94.6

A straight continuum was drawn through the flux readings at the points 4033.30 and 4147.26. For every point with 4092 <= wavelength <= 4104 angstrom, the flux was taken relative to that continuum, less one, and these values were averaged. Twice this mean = -0.37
